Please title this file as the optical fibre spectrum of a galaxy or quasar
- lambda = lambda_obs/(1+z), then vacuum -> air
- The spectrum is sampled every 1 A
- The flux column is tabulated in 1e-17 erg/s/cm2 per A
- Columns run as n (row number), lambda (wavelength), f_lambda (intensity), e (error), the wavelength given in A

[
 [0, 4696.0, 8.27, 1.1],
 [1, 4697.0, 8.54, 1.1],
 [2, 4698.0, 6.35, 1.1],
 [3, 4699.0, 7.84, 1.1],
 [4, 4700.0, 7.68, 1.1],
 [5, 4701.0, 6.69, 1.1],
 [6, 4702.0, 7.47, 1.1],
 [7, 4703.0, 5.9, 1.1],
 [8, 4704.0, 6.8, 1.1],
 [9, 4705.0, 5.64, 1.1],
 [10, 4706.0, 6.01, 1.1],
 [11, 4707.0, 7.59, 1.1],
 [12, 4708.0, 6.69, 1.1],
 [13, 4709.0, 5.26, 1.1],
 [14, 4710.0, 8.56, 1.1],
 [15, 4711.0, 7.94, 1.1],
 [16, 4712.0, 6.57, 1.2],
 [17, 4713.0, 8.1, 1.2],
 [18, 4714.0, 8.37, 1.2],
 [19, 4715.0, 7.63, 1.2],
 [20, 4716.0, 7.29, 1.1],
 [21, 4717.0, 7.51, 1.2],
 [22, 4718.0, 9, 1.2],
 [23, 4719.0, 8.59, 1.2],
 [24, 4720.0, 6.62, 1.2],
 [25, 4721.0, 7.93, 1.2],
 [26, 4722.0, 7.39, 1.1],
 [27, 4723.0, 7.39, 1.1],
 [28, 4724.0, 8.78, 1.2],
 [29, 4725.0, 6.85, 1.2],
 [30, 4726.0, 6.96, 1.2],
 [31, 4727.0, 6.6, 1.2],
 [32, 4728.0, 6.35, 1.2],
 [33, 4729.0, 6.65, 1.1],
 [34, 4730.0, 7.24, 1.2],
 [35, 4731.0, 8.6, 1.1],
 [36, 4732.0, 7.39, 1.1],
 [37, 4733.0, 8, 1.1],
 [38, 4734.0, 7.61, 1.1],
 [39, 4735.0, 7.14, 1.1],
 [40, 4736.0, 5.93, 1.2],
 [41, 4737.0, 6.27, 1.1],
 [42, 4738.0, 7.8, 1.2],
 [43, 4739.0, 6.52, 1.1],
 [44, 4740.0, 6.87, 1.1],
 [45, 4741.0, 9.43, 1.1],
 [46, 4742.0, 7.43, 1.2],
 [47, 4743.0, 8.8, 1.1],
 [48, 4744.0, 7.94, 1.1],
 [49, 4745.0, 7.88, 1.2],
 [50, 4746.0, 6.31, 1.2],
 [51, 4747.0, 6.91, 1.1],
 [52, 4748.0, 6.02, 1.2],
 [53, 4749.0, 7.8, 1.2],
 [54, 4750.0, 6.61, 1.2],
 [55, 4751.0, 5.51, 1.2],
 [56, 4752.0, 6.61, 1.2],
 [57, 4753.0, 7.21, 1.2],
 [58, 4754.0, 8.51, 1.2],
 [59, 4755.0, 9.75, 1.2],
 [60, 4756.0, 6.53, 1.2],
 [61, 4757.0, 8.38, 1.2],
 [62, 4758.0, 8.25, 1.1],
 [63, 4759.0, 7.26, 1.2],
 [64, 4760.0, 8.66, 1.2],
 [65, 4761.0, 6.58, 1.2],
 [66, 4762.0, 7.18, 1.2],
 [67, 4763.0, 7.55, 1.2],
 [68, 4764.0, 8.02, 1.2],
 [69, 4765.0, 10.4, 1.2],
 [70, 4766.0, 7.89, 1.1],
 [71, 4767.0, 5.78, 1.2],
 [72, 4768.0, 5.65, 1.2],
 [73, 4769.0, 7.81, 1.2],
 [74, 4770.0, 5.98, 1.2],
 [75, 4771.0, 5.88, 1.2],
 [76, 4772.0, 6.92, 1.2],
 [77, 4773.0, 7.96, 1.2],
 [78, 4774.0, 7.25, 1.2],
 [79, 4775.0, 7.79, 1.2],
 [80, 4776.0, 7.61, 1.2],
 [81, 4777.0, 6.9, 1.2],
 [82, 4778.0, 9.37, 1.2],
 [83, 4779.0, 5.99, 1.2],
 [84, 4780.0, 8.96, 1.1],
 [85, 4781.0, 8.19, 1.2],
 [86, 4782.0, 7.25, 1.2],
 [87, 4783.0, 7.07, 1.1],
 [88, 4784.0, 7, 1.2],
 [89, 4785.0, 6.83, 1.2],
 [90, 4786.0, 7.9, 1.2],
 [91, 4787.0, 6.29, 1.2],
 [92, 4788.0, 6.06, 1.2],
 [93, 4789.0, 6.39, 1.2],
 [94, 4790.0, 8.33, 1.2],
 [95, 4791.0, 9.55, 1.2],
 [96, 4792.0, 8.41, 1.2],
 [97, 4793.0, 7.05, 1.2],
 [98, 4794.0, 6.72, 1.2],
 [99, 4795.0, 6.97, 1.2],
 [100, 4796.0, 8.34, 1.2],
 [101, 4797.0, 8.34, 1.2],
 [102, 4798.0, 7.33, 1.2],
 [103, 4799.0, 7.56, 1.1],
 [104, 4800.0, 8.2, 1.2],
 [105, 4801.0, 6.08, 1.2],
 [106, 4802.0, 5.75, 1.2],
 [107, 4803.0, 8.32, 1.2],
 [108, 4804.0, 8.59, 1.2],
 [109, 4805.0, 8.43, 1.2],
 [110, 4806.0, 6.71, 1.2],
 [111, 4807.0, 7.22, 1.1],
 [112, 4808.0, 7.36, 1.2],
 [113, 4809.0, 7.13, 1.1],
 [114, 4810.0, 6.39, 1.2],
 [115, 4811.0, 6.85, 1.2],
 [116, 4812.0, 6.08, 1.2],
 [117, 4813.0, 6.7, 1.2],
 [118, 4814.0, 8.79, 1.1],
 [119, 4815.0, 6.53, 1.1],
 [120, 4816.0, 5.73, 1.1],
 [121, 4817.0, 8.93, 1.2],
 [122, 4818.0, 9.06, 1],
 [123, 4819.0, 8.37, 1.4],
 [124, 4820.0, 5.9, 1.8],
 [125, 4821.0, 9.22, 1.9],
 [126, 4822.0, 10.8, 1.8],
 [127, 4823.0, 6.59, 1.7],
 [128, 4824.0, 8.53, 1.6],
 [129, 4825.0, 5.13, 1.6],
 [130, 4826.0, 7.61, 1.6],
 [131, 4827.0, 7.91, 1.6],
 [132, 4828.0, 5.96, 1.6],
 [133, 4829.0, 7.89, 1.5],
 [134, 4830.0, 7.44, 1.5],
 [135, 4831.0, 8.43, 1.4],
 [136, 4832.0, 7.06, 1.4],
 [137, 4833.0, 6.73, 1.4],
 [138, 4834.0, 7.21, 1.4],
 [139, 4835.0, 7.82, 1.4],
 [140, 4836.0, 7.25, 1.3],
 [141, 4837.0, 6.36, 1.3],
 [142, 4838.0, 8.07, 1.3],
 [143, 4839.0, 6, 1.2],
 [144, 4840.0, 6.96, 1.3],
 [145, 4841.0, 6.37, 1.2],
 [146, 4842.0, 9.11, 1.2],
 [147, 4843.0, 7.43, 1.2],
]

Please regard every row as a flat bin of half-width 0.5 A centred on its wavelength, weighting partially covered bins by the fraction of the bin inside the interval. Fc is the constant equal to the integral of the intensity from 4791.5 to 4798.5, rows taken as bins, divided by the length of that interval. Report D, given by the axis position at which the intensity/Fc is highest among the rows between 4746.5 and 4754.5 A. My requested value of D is 4754.0 A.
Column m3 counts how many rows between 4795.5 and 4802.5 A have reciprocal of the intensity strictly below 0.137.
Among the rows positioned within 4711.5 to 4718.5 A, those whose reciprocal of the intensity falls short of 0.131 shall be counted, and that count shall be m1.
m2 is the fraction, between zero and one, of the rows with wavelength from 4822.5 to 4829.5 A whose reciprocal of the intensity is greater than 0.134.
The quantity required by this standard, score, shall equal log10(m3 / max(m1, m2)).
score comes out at 0.2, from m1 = 3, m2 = 0.4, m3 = 5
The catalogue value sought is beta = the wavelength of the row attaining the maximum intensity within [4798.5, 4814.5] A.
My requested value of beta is 4814.0 A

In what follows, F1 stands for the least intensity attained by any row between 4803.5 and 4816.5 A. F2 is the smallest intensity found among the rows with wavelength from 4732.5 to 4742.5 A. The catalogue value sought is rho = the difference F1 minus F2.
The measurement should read -0.20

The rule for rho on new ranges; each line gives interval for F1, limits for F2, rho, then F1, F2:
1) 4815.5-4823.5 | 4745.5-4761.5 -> 0.22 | 5.73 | 5.51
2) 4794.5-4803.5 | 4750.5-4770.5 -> 0.24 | 5.75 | 5.51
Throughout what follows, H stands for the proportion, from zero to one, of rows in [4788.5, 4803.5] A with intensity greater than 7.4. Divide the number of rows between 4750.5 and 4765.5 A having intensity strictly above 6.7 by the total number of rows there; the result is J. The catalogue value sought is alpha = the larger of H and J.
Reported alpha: 0.73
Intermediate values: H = 0.53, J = 0.73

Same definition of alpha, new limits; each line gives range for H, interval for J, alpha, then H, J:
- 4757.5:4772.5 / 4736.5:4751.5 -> 0.60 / 0.47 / 0.60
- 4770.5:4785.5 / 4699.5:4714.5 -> 0.53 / 0.40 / 0.53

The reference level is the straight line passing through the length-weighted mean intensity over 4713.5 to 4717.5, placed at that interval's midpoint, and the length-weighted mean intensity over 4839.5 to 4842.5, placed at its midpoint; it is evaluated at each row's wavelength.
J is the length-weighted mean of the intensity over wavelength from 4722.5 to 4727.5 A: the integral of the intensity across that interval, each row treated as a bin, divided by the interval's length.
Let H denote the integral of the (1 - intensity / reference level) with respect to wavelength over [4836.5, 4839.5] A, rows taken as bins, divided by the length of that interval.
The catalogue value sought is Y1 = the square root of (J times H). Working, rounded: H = 0.09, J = 7.3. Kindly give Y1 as 0.8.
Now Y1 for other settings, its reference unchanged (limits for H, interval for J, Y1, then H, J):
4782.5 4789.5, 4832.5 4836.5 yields 0.9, 0.10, 7.3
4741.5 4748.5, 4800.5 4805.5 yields 0.6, 0.04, 7.4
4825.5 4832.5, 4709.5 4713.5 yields 0.2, 0.00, 7.8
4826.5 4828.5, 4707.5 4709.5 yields 0.7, 0.08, 6.0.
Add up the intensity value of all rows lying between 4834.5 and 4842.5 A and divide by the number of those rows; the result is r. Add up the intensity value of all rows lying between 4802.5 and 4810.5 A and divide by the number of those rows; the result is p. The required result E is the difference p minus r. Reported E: 0.28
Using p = 7.52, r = 7.24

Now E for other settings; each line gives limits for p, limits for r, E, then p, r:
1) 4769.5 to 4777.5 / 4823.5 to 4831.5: -0.33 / 7.04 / 7.36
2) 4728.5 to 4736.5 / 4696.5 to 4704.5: 0.16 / 7.32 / 7.16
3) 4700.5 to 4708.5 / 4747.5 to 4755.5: -0.65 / 6.60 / 7.25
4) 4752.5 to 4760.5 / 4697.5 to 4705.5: 1.27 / 8.07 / 6.80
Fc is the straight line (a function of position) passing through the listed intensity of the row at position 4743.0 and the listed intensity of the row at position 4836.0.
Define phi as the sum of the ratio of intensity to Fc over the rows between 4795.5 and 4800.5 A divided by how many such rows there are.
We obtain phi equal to 1.009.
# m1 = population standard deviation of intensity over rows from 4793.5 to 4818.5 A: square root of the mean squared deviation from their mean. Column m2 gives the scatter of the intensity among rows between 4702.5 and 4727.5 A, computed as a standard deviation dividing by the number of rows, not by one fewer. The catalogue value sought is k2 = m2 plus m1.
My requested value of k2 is 1.99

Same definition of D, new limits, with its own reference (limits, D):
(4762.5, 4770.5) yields 4765.0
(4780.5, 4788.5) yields 4781.0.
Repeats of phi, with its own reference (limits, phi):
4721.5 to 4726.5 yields 0.820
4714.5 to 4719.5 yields 0.867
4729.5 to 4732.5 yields 0.860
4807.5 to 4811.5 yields 0.901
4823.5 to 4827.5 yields 0.983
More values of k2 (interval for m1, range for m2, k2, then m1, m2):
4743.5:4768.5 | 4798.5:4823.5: 2.49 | 1.20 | 1.29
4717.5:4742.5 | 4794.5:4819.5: 1.92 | 0.90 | 1.02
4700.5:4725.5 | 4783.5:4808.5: 1.93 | 0.98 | 0.95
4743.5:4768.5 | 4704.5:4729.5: 2.16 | 1.20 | 0.96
